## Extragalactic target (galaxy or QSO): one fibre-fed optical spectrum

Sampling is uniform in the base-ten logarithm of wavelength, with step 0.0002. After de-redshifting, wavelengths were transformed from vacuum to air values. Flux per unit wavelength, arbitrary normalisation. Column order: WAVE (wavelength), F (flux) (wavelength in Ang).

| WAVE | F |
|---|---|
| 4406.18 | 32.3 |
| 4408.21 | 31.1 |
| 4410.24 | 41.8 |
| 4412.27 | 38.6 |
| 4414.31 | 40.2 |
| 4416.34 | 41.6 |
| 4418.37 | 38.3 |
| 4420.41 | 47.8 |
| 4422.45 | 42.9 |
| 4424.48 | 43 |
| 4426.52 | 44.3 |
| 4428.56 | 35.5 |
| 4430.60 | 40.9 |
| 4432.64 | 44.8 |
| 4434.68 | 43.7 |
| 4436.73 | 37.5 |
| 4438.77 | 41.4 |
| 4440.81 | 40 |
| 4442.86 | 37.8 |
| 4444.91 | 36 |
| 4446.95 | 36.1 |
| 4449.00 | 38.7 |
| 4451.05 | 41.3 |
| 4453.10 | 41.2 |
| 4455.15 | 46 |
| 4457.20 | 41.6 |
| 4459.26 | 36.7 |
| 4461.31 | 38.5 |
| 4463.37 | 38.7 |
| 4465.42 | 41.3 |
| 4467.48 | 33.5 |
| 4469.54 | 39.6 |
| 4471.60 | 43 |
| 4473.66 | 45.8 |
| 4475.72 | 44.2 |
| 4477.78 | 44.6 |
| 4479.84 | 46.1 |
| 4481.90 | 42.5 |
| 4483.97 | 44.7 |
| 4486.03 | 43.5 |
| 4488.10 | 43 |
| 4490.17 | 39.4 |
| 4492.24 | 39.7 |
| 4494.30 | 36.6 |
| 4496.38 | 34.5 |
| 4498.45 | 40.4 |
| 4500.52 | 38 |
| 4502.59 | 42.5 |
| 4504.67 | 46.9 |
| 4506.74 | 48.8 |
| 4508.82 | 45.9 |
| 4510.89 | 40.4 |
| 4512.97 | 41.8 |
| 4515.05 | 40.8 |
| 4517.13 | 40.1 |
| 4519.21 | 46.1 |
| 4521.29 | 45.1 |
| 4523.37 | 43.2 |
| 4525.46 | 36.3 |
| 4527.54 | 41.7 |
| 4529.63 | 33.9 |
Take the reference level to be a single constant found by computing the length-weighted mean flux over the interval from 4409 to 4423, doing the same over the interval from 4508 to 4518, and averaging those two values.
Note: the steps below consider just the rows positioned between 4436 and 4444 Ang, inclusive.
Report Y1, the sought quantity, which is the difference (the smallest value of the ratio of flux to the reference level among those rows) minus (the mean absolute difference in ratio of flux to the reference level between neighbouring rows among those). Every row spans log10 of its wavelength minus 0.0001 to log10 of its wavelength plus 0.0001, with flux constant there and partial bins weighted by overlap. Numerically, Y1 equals 0.842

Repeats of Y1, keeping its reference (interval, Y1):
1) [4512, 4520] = 0.903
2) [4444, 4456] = 0.817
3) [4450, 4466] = 0.818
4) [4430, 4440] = 0.811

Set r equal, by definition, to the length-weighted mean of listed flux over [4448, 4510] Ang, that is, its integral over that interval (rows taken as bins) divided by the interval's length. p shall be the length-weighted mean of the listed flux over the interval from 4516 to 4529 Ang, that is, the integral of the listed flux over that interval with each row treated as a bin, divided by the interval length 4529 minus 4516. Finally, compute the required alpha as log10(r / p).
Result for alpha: -0.002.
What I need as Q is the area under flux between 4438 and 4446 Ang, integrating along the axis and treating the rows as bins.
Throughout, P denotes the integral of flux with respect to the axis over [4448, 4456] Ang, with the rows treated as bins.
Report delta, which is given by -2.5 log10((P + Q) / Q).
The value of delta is -0.794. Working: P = 334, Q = 310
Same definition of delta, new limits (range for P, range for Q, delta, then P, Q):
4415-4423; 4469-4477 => -0.741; 340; 347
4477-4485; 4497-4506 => -0.722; 356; 377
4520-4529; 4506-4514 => -0.782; 372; 352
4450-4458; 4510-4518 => -0.776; 340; 326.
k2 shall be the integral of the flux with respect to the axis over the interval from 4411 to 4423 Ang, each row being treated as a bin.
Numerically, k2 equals 498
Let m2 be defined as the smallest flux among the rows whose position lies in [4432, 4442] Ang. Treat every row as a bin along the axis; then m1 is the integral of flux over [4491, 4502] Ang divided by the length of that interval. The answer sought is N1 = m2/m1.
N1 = 0.98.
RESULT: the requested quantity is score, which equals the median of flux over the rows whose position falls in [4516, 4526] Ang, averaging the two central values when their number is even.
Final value 43.2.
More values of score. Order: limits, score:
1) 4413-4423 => 41.6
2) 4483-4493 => 43.0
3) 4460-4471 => 38.7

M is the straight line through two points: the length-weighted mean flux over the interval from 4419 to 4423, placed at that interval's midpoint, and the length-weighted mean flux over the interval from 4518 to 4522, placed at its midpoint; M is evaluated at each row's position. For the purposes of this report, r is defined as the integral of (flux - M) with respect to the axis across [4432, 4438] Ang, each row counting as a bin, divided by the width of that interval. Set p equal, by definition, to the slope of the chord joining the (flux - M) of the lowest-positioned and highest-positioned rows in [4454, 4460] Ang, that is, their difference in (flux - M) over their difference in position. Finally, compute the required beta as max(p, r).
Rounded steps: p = -2.3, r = -3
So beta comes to -2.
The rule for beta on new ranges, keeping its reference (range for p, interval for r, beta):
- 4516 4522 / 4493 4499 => 1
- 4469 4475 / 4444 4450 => 1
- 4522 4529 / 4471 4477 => 0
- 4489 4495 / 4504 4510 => 2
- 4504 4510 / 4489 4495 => 0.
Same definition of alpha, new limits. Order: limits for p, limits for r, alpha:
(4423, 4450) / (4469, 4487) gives 0.040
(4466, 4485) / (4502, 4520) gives 0.011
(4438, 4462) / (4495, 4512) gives 0.026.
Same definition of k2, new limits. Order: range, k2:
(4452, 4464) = 486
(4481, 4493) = 506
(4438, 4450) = 459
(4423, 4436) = 545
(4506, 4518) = 514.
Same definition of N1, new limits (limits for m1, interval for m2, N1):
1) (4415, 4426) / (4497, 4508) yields 0.89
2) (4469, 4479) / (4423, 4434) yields 0.81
